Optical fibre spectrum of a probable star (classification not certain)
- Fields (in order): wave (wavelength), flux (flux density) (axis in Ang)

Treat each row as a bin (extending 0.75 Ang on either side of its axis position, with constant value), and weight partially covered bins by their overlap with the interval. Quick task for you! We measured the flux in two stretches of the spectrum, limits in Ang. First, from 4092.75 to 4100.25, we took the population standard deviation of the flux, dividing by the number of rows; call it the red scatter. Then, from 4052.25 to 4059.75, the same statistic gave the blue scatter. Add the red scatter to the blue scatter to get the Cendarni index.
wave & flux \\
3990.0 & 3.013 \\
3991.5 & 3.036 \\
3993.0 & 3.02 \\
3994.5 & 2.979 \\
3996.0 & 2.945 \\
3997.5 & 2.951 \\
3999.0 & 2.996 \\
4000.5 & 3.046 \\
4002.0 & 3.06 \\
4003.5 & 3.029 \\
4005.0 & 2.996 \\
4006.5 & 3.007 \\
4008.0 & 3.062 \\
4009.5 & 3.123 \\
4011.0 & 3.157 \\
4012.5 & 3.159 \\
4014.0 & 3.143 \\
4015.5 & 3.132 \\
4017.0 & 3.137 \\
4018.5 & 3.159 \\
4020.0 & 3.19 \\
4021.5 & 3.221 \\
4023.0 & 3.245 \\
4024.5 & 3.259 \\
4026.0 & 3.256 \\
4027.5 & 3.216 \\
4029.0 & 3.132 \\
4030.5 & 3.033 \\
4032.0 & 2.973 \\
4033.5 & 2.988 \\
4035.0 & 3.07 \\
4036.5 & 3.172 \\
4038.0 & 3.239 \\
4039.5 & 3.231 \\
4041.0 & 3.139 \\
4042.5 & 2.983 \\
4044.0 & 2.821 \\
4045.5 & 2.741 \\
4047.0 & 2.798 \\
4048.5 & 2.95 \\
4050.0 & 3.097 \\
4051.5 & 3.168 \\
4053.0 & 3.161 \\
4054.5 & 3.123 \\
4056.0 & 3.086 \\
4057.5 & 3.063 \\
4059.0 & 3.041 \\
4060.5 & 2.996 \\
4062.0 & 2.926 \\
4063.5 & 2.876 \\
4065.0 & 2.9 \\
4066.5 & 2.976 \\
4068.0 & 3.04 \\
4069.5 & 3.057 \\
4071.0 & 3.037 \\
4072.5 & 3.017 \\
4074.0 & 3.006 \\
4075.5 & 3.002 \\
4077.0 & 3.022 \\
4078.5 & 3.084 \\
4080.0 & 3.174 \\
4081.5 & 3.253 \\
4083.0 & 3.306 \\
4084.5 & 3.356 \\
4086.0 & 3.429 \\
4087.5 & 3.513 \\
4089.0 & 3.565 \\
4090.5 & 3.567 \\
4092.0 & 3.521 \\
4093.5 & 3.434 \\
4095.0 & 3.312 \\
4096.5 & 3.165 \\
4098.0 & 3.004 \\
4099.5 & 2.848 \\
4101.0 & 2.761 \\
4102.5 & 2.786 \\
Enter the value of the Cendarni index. 0.25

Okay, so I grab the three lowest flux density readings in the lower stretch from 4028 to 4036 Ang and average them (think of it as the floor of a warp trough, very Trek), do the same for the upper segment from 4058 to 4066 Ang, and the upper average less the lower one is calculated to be -0.1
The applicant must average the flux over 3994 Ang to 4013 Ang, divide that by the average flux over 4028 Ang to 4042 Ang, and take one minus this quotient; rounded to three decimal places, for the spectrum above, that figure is 0.022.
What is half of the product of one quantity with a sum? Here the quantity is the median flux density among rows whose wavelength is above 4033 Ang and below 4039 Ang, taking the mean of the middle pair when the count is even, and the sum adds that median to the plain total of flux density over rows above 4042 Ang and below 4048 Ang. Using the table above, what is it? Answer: 22.6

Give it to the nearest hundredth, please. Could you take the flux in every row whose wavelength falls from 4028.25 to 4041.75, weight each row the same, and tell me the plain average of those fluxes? 3.11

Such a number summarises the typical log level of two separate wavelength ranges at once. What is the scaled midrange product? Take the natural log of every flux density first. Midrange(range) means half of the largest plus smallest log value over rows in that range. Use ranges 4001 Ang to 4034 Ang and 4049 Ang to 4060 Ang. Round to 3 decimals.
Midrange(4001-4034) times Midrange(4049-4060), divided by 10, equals 0.129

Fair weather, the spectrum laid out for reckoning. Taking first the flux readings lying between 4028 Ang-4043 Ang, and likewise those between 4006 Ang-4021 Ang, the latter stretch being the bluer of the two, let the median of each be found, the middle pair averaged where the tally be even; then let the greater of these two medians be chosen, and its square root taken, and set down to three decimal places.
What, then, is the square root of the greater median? 1.772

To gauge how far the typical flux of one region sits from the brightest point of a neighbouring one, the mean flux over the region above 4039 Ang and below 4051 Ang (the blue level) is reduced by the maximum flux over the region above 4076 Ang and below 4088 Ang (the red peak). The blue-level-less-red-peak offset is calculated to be -0.54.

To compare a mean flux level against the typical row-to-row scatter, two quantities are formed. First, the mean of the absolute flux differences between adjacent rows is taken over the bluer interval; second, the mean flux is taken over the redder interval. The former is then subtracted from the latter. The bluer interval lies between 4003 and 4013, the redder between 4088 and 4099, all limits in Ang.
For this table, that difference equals 3.33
